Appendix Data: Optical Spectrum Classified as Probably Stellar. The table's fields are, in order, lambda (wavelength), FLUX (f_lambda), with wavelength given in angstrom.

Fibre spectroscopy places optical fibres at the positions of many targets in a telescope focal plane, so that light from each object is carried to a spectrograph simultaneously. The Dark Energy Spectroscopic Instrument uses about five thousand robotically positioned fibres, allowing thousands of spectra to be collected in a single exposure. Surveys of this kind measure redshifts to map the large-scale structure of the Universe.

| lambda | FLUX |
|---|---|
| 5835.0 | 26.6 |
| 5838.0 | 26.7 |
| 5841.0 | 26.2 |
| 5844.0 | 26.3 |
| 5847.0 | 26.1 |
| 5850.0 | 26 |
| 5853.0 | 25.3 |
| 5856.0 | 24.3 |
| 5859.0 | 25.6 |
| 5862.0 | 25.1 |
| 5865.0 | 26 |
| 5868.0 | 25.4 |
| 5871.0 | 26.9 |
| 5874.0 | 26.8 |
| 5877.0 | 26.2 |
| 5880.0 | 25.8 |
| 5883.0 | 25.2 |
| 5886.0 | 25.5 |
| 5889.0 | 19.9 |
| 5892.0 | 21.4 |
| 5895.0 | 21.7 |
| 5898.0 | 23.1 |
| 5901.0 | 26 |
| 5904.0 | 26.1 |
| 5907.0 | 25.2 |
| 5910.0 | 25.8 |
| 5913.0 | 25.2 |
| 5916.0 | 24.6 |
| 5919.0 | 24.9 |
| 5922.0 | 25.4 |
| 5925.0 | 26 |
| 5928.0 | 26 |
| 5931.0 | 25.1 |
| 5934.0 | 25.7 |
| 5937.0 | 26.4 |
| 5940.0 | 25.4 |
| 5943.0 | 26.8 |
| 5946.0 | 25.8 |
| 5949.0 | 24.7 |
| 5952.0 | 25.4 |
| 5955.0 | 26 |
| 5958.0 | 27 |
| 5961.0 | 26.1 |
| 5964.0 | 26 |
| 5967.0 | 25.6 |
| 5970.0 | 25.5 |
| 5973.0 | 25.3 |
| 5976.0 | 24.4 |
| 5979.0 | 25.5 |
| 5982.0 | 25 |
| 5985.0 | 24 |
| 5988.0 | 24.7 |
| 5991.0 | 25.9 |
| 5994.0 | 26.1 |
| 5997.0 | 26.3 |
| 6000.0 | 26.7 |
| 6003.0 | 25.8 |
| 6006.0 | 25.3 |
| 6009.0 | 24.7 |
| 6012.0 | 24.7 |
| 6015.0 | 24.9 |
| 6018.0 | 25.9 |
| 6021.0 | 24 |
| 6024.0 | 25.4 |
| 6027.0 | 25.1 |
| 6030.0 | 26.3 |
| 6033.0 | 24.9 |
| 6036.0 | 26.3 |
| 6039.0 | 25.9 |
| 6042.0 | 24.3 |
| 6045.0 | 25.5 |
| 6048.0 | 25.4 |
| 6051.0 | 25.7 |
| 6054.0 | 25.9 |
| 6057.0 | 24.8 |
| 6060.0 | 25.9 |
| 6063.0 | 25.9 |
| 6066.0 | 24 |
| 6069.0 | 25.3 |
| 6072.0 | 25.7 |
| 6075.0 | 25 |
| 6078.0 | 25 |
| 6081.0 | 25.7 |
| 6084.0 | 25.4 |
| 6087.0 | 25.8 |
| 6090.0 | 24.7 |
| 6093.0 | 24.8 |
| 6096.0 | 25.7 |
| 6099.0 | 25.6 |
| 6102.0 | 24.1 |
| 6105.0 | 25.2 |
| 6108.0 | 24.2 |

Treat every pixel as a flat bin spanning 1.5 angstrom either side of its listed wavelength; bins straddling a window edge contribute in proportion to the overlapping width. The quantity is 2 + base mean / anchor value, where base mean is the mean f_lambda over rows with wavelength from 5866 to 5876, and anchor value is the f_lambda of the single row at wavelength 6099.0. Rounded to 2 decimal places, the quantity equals 3.03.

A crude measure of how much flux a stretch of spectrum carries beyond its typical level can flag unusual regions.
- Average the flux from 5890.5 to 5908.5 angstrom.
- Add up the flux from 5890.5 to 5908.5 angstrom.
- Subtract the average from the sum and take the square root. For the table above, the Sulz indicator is 10.9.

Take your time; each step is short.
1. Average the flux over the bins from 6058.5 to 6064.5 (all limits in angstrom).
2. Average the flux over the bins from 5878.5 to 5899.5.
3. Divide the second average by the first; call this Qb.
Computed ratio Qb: 0.90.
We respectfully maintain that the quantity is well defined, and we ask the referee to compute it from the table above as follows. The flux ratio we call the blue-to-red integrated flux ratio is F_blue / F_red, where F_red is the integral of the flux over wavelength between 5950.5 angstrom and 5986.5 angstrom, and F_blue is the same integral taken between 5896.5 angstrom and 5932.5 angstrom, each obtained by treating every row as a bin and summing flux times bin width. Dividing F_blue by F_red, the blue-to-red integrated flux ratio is 0.99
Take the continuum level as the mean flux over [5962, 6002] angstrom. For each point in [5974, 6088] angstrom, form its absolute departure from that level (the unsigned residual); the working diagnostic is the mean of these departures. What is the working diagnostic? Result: 0.56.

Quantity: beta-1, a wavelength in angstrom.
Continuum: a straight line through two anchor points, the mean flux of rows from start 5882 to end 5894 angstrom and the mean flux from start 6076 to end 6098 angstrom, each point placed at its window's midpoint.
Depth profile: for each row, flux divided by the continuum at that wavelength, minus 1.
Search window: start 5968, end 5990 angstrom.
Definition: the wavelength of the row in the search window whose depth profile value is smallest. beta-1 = 5985.0 angstrom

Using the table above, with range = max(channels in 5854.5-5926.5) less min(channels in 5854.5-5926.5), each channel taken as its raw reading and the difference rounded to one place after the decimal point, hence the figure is 7.0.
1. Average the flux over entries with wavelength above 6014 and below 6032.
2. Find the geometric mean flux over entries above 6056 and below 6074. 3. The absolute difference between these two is 0.0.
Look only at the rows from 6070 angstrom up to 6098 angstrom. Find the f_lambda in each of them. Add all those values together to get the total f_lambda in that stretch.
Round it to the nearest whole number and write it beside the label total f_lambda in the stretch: 228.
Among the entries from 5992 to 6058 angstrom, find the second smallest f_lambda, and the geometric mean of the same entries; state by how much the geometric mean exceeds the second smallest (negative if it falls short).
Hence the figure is 1.1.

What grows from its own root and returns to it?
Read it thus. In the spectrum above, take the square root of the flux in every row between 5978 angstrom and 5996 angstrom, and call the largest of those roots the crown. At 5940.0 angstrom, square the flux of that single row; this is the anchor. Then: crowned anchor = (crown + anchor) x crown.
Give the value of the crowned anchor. 3322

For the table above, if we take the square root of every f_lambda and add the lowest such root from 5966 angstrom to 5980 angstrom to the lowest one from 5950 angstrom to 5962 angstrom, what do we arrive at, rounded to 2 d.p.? 9.98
